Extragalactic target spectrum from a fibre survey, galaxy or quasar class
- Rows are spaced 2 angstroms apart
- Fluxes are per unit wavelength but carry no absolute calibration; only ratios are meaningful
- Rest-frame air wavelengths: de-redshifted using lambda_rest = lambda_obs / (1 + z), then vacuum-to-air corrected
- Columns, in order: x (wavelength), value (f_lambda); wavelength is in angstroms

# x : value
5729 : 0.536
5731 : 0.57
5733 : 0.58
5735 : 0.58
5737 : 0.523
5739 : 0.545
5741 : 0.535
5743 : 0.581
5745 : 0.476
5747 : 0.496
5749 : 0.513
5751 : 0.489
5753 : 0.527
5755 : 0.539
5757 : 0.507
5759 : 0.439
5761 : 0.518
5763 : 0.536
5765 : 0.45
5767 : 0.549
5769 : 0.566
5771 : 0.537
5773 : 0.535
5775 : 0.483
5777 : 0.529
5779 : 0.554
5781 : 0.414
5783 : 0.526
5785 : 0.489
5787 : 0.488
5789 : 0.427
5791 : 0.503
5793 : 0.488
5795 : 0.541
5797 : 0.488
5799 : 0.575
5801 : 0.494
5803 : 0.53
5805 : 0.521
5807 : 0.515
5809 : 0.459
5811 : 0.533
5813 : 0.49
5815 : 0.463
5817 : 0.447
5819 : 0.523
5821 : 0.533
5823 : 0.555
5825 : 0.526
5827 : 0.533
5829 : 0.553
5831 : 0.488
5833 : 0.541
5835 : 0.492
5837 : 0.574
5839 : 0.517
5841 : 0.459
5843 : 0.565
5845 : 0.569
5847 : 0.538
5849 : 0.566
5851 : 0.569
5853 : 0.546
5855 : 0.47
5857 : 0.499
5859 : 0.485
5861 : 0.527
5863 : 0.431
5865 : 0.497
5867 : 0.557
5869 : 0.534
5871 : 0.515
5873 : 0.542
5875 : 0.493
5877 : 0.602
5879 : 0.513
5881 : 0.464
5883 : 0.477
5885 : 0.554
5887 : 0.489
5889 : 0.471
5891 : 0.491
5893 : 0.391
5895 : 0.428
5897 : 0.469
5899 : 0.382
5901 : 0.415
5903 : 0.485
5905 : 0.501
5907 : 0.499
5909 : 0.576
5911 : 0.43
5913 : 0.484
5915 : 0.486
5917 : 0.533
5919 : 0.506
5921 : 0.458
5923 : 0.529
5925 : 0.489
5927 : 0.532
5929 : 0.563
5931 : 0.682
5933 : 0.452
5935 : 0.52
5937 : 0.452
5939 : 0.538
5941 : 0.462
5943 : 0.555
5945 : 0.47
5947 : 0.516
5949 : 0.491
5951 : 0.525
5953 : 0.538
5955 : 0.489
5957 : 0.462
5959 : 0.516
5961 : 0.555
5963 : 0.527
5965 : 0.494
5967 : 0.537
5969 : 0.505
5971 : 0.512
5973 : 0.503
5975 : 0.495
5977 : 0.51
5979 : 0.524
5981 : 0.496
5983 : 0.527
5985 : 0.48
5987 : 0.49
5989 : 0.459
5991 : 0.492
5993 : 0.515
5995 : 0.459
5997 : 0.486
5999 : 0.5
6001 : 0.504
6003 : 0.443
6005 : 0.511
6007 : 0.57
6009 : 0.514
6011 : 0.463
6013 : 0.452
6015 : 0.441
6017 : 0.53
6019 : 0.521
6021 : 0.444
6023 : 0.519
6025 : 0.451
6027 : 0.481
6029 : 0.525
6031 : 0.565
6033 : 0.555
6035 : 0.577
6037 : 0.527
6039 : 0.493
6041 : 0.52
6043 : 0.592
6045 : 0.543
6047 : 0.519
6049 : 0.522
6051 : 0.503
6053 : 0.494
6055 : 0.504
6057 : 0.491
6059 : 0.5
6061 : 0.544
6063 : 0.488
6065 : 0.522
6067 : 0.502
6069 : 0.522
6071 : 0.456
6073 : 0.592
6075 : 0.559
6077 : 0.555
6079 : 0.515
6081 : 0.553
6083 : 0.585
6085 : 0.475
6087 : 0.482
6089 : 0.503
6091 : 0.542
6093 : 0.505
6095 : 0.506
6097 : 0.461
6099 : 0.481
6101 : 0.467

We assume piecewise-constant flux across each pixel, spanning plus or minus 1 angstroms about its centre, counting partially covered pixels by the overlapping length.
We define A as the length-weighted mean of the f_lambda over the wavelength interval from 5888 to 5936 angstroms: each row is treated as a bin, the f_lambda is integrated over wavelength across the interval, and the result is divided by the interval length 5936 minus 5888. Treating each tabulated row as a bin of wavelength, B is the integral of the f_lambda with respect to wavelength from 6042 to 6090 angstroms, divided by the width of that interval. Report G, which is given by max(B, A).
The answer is 0.522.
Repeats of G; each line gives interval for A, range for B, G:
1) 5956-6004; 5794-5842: 0.515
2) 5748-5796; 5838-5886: 0.520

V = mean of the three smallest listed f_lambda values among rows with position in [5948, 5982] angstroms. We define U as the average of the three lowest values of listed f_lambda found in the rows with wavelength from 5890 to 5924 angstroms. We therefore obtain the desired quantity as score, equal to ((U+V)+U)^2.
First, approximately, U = 0.396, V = 0.481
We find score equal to 1.62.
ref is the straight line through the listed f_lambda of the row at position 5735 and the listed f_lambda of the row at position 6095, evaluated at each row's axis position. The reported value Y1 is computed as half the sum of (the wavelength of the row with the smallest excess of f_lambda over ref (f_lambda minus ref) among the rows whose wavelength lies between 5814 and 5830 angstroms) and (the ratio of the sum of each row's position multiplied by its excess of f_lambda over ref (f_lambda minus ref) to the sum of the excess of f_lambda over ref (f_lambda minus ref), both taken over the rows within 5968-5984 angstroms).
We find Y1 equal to 5896.0 angstroms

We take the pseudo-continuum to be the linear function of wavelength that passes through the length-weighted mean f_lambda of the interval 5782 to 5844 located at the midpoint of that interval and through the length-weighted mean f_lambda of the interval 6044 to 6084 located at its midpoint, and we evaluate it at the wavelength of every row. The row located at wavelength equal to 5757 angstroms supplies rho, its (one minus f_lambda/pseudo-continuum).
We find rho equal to 0.002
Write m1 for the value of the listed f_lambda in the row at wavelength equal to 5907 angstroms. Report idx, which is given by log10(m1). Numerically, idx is -0.302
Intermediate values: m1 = 0.499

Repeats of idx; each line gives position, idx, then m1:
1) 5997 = -0.313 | 0.486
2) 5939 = -0.269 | 0.538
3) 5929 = -0.249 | 0.563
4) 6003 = -0.354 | 0.443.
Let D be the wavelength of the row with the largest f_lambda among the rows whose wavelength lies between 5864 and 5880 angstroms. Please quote 5877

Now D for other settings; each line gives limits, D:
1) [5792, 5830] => 5799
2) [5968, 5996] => 5983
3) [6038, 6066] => 6043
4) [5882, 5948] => 5931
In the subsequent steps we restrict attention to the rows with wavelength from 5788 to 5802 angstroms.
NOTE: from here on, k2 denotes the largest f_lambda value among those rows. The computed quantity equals 0.575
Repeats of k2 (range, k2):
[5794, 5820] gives 0.575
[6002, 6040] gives 0.577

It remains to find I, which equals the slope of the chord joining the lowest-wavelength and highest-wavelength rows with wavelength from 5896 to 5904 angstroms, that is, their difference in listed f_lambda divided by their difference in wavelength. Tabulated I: 0.003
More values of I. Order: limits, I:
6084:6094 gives 0.004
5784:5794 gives 0.000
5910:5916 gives 0.014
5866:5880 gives -0.004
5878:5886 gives 0.007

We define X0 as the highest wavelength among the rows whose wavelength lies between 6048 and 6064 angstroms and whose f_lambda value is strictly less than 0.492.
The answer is 6063 angstroms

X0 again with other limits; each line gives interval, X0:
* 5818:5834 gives 5831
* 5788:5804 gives 5797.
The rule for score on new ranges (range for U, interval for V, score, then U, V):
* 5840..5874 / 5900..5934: 1.79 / 0.453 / 0.432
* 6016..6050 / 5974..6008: 1.88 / 0.459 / 0.454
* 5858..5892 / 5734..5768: 1.87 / 0.455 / 0.455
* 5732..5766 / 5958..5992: 1.92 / 0.455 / 0.476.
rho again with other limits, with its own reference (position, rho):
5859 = 0.055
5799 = -0.127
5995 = 0.117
